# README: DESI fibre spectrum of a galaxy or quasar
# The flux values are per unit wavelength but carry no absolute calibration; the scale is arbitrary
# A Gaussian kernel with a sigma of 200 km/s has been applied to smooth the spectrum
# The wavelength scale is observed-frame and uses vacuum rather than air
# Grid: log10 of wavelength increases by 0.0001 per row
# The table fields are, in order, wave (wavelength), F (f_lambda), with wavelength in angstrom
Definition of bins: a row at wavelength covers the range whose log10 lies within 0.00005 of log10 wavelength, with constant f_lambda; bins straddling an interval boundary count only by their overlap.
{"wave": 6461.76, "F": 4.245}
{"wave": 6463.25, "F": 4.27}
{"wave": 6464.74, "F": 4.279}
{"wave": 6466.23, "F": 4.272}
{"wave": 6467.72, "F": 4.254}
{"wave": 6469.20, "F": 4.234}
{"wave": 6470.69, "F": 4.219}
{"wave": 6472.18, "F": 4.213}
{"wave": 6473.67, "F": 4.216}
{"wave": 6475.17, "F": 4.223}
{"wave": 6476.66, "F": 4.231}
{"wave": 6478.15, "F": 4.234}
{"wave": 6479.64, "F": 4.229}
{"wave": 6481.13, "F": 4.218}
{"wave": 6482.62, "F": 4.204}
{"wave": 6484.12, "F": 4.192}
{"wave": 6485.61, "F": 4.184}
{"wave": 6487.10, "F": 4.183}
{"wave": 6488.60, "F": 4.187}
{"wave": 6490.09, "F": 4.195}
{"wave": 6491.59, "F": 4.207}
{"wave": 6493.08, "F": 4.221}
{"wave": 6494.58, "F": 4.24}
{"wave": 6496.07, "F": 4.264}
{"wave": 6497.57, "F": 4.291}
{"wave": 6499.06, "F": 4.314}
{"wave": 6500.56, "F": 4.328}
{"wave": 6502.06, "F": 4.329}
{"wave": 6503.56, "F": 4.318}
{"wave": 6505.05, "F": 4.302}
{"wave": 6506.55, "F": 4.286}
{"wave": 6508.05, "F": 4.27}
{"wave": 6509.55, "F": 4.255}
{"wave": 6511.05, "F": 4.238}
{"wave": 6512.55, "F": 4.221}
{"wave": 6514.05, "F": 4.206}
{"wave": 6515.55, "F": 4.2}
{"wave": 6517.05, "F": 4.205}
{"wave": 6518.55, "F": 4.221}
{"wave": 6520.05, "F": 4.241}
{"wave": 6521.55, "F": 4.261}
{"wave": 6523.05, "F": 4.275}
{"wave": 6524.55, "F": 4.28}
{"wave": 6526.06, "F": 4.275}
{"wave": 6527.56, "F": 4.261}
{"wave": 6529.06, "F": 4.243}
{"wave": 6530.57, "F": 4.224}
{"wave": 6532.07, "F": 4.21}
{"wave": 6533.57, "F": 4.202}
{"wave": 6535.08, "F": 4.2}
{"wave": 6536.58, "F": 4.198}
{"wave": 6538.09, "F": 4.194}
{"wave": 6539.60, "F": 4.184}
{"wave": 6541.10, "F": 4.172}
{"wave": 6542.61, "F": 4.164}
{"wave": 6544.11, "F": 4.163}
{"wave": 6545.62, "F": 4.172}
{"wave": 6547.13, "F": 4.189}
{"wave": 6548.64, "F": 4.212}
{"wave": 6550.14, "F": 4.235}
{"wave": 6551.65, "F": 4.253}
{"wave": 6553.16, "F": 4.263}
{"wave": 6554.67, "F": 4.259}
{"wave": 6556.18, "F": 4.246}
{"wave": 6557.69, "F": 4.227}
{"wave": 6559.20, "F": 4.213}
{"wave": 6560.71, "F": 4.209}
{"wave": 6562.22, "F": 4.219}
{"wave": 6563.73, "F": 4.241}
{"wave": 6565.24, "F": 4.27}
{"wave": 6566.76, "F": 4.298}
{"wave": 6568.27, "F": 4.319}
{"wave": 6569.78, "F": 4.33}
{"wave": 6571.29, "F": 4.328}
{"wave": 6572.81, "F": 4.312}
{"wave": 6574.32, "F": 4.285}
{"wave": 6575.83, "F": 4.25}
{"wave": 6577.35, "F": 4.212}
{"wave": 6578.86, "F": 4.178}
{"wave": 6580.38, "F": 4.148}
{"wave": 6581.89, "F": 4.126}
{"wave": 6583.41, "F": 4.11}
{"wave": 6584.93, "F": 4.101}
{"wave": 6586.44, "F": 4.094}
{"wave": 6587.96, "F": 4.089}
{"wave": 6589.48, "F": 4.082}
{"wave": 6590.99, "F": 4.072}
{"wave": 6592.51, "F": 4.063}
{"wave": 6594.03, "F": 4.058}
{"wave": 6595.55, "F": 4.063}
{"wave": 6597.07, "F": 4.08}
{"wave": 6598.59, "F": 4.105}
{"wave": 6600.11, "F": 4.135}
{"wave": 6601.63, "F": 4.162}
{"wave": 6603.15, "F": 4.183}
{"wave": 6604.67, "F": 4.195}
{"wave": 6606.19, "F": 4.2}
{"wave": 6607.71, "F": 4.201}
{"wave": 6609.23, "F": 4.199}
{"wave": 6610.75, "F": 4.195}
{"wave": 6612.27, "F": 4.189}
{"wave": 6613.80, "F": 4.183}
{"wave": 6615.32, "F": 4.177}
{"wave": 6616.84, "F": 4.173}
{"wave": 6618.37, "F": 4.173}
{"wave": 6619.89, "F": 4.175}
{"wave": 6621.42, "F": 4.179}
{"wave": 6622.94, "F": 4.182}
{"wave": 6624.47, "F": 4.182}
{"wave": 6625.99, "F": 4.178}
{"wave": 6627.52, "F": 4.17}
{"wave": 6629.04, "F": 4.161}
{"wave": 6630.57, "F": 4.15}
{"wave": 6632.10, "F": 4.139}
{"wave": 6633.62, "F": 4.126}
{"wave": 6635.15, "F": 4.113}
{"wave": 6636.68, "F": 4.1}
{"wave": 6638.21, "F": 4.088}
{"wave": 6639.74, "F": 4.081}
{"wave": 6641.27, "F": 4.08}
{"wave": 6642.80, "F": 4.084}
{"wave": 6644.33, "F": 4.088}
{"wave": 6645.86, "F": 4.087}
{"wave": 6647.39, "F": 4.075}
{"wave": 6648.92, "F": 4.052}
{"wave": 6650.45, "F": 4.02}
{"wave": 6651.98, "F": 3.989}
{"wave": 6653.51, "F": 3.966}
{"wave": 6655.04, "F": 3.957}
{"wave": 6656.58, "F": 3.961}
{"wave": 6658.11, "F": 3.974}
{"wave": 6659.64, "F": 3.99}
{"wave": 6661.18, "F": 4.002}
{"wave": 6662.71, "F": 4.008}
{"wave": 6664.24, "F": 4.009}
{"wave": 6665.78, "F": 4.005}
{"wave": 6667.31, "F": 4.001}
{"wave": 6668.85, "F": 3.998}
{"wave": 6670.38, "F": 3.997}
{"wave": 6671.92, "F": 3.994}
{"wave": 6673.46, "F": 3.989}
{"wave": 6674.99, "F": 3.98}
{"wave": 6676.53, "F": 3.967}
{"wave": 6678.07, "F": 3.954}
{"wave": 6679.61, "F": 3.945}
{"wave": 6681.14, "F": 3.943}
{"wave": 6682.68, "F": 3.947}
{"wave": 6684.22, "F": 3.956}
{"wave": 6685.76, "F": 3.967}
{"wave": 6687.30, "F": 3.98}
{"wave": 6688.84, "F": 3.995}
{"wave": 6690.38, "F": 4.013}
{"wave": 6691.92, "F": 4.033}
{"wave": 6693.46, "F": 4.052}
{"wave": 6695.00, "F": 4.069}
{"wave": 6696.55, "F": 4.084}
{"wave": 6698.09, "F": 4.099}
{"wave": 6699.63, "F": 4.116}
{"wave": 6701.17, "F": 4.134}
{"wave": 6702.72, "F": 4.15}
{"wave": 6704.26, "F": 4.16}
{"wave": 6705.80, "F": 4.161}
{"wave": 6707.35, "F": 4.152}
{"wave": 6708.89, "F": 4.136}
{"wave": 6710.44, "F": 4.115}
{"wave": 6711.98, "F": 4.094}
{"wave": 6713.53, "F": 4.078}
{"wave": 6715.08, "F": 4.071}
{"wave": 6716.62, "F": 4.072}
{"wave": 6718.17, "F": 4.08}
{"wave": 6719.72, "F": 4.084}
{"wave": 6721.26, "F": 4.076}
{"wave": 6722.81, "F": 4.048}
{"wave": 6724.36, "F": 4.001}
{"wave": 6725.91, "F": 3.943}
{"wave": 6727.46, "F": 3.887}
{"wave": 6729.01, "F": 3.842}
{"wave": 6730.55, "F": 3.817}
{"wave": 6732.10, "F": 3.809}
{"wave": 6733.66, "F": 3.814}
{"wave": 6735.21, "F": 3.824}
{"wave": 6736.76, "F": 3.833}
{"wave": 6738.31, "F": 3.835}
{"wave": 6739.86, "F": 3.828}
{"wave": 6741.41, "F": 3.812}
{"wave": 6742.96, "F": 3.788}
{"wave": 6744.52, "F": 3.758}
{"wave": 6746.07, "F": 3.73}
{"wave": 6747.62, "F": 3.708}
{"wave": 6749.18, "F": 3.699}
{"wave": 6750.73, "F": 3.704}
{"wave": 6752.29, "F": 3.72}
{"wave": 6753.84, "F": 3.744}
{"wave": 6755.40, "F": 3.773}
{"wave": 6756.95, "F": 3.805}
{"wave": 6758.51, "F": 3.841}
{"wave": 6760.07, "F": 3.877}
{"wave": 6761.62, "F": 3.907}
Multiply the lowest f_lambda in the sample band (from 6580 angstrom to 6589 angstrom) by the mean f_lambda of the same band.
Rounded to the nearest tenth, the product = 16.8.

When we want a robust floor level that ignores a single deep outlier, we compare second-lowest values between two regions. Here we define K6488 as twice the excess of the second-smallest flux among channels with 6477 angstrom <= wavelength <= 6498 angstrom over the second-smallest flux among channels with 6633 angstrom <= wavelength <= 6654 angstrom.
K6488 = 0.39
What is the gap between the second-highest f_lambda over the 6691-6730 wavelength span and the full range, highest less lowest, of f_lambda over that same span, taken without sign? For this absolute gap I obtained 3.84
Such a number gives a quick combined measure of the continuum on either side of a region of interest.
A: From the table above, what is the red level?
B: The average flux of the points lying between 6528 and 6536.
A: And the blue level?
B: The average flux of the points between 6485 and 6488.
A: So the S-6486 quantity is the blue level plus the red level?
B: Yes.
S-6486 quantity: 8.40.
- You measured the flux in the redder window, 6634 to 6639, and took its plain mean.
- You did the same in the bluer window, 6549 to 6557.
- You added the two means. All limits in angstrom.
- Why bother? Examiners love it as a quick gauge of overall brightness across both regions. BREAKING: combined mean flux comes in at 8.35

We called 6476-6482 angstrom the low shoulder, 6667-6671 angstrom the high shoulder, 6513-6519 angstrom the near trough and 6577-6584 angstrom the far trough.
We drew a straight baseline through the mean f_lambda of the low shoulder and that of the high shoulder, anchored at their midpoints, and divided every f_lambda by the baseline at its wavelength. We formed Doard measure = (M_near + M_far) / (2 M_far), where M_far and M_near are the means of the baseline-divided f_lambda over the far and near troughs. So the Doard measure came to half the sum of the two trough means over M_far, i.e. 1.00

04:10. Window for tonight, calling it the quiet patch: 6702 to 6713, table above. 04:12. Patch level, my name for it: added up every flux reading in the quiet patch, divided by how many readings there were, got 4.14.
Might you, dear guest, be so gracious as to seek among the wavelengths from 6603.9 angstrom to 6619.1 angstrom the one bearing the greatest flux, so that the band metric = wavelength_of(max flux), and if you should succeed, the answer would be 6607.71 angstrom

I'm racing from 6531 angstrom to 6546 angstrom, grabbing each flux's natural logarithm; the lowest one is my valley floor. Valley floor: 1.43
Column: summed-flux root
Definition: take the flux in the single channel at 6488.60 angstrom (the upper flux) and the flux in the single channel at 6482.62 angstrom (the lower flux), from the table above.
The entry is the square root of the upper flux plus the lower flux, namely 2.90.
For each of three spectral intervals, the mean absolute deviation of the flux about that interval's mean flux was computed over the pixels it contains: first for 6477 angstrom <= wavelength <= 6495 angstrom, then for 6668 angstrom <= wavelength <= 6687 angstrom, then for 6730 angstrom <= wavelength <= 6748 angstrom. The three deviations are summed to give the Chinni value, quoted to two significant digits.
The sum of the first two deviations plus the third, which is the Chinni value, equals 0.069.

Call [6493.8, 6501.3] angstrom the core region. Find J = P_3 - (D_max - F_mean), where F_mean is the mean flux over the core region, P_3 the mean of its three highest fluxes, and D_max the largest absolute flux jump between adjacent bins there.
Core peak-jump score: 8.57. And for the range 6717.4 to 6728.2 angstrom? 8.04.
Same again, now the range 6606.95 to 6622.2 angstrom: 8.38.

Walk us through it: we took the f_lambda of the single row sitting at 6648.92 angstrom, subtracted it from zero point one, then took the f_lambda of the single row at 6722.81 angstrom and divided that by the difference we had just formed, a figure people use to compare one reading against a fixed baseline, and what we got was -1.024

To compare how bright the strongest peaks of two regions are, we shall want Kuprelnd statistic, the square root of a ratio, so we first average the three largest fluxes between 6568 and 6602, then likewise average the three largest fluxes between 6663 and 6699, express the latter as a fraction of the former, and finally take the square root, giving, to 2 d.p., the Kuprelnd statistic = 0.97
